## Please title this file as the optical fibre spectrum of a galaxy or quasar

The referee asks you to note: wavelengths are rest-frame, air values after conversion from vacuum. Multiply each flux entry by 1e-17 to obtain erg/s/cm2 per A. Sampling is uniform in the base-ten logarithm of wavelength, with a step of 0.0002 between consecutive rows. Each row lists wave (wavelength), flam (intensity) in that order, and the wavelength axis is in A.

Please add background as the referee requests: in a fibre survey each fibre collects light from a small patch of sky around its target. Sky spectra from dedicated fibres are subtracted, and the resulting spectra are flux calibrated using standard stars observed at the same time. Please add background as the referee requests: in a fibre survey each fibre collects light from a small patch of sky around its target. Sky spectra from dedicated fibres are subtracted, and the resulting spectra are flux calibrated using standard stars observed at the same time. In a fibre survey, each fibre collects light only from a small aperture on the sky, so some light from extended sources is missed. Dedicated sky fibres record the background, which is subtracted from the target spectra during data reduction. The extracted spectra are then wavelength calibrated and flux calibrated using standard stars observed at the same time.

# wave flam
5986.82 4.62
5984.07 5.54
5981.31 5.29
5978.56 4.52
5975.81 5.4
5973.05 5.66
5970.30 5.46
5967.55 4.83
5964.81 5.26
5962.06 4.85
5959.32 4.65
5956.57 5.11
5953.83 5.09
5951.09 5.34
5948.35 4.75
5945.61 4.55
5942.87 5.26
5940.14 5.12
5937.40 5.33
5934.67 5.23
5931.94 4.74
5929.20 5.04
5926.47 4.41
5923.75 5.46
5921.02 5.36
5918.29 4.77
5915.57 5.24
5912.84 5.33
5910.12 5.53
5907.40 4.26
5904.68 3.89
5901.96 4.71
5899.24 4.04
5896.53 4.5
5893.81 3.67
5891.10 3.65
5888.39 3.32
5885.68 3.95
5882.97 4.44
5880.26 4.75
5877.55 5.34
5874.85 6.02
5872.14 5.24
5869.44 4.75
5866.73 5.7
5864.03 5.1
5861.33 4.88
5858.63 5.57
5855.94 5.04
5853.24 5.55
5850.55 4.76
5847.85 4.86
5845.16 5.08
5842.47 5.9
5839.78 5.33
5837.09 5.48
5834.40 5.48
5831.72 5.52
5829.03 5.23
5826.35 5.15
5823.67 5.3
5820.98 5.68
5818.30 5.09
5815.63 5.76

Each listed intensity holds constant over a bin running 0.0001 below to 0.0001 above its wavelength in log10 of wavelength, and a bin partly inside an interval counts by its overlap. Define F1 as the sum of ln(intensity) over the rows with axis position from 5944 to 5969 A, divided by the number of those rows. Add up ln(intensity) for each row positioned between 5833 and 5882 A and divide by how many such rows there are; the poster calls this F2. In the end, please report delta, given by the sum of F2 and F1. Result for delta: 3.25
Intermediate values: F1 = 1.60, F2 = 1.659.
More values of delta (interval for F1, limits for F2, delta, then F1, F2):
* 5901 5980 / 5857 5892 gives 3.17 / 1.61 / 1.560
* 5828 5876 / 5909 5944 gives 3.30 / 1.67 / 1.635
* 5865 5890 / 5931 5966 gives 3.17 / 1.56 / 1.612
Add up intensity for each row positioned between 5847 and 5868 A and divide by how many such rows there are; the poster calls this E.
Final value 5.18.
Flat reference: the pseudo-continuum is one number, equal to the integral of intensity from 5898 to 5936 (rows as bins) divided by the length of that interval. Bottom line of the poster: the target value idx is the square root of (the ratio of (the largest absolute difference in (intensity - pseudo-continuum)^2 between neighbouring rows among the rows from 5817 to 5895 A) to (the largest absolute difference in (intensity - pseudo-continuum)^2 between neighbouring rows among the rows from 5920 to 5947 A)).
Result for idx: 3.0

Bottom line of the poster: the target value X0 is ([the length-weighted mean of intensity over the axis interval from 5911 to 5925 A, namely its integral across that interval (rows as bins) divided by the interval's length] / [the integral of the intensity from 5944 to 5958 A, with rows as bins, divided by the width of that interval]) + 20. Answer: 21.1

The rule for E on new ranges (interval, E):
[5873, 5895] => 4.39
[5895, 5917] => 4.69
